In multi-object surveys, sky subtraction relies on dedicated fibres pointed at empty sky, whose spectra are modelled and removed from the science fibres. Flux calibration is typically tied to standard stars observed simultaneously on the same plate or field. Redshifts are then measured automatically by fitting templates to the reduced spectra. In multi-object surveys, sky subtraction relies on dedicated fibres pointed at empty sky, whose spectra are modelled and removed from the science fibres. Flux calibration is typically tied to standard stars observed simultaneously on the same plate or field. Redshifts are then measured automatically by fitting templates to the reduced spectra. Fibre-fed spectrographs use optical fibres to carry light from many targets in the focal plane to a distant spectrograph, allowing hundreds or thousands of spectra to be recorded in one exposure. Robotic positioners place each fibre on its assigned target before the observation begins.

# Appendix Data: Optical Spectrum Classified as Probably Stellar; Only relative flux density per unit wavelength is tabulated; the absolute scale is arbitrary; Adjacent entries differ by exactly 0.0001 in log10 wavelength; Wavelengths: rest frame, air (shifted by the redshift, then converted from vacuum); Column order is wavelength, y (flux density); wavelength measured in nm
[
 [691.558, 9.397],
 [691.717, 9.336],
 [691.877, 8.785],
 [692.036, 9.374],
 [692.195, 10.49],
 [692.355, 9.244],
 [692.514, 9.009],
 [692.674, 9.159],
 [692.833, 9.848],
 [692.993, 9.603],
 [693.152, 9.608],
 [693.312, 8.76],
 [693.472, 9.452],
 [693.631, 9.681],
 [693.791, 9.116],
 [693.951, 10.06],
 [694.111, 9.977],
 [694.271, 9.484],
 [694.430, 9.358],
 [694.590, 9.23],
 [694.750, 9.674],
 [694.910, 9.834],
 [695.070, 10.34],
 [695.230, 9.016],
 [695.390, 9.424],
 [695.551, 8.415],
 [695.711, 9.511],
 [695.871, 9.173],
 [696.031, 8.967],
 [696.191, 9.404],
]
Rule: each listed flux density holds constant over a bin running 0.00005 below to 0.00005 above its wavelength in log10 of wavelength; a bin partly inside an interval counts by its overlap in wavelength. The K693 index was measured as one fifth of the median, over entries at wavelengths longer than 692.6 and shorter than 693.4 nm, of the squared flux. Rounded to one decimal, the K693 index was 18.4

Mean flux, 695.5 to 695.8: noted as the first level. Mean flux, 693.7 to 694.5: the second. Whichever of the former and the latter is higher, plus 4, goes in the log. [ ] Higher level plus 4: 13.6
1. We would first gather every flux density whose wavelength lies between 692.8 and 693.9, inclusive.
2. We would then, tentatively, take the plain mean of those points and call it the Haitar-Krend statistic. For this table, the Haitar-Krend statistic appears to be 9.4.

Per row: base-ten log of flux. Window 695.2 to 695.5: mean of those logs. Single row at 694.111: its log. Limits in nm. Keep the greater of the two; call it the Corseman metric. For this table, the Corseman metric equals 0.999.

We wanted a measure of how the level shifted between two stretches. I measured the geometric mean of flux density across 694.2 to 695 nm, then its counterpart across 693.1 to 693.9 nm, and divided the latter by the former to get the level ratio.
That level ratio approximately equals 0.98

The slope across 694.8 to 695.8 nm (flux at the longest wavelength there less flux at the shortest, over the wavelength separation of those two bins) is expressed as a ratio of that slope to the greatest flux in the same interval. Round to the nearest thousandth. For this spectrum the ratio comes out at -0.039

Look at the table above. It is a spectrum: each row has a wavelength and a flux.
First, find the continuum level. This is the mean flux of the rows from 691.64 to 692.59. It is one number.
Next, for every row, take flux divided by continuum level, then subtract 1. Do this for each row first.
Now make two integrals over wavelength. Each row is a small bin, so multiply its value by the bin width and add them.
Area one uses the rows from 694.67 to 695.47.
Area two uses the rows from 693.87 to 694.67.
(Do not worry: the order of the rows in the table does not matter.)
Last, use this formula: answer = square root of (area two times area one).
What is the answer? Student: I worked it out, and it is 0.0227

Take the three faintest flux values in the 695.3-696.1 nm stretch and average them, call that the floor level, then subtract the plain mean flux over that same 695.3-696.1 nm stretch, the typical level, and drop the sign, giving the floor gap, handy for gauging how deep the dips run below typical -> 0.246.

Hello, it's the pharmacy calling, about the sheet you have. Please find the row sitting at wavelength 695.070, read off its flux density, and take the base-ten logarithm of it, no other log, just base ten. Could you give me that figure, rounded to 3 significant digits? 1.01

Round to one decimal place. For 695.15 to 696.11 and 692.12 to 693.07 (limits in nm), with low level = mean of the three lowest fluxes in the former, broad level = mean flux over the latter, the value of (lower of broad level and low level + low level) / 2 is 8.8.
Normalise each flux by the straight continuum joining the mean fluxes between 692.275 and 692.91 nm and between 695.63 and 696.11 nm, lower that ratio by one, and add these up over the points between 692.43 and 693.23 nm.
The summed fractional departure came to 0.074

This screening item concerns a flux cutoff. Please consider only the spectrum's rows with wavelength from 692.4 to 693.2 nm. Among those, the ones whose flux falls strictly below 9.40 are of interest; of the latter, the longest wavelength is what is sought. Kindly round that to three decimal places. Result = 692.674 nm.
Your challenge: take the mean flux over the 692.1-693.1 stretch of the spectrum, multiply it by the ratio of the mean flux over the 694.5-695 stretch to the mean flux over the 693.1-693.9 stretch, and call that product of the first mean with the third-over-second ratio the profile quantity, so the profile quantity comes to 9.8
